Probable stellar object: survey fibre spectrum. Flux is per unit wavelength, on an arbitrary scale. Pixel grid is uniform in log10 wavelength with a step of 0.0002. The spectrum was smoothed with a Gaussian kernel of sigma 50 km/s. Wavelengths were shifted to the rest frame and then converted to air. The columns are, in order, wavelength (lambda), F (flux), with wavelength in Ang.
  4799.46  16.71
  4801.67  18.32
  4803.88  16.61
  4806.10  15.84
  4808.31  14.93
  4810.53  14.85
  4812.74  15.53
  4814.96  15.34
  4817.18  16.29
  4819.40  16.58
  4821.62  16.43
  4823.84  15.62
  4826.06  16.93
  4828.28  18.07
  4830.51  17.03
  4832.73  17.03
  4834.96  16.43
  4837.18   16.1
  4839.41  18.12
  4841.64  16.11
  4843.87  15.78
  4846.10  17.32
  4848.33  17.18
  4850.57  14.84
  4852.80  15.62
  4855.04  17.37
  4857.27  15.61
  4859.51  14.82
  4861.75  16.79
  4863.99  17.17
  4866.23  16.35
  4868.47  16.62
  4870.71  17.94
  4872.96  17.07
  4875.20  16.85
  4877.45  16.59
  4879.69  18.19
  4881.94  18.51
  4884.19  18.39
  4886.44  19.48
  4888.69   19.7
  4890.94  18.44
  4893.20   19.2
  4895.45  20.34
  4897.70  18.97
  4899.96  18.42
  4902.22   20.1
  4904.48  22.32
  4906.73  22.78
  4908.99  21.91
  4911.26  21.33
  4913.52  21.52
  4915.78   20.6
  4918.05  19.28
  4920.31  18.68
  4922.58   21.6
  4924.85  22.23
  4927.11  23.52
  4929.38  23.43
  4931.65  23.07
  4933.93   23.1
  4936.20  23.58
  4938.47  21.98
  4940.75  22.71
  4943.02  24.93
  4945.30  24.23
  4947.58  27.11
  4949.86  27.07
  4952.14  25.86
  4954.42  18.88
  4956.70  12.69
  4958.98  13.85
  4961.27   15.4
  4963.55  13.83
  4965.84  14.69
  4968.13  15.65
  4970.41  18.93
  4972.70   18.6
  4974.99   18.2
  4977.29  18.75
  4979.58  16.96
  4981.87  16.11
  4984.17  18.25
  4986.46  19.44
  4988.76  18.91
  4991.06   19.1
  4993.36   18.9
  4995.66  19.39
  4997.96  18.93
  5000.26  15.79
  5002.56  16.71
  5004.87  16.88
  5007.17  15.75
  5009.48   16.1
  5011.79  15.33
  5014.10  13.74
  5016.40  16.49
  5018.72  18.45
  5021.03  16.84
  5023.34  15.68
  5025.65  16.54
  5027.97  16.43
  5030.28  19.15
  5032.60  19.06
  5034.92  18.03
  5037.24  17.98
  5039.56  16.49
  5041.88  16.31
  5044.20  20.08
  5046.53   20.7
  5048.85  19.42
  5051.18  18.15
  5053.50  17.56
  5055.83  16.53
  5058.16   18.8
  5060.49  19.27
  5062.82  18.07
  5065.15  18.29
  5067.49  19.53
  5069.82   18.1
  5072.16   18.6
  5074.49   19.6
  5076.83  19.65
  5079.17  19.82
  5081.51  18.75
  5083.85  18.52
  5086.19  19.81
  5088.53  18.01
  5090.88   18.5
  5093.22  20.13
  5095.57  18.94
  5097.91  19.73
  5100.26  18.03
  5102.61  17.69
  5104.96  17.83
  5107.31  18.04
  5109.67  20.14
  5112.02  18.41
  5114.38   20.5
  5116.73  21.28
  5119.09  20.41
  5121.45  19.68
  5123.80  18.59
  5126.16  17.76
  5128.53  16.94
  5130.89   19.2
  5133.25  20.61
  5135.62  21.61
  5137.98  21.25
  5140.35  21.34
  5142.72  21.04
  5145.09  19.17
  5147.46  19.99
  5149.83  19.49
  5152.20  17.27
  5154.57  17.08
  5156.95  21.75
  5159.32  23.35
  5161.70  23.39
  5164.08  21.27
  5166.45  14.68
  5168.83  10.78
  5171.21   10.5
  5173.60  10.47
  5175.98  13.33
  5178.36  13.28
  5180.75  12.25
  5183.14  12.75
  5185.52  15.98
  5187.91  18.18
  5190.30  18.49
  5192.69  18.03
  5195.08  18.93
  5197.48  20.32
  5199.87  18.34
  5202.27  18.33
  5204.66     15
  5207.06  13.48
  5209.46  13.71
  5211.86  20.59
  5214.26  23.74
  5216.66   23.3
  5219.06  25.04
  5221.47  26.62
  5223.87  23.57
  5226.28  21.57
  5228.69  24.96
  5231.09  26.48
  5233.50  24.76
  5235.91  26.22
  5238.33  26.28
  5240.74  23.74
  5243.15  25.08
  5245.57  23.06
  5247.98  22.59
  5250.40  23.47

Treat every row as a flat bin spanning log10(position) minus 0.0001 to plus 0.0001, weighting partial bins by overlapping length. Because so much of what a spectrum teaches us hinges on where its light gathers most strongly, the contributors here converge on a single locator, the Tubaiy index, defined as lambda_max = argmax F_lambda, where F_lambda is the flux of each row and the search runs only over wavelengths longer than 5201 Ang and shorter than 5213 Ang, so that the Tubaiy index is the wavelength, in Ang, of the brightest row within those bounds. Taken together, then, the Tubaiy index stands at 5211.86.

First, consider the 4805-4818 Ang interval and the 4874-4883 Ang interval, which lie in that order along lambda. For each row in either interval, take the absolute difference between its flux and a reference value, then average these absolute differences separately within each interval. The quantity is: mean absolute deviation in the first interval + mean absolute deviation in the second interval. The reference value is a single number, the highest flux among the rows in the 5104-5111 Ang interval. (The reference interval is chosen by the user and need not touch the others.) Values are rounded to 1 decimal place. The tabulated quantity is 7.3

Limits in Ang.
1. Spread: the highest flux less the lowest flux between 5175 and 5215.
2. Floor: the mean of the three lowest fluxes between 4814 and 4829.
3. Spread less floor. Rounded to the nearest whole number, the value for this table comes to -4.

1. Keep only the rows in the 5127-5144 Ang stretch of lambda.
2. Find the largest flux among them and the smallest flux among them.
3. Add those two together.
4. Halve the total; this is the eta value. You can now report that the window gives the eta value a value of 19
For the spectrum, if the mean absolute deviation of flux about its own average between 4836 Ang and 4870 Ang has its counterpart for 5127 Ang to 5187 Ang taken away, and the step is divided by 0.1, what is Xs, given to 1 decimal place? -28.4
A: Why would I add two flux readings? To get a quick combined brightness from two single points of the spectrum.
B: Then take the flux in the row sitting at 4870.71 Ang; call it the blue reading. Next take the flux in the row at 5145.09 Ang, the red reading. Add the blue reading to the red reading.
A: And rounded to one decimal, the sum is 37.1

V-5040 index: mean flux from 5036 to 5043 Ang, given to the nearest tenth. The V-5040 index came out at 16.9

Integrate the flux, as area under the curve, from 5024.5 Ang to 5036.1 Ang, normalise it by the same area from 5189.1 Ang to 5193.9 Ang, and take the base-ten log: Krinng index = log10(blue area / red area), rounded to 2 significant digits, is 0.37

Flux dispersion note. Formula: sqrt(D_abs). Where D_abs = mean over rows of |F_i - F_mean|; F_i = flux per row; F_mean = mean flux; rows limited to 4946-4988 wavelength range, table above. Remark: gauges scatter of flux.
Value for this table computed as 1.8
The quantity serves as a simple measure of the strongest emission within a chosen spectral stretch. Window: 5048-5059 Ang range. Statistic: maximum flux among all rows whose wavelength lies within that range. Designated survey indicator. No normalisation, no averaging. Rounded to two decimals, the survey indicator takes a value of 19.42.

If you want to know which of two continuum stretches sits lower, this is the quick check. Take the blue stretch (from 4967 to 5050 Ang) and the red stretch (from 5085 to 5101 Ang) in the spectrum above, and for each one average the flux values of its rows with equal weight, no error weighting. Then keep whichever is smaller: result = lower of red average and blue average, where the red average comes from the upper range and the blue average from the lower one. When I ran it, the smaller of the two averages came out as 17.6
